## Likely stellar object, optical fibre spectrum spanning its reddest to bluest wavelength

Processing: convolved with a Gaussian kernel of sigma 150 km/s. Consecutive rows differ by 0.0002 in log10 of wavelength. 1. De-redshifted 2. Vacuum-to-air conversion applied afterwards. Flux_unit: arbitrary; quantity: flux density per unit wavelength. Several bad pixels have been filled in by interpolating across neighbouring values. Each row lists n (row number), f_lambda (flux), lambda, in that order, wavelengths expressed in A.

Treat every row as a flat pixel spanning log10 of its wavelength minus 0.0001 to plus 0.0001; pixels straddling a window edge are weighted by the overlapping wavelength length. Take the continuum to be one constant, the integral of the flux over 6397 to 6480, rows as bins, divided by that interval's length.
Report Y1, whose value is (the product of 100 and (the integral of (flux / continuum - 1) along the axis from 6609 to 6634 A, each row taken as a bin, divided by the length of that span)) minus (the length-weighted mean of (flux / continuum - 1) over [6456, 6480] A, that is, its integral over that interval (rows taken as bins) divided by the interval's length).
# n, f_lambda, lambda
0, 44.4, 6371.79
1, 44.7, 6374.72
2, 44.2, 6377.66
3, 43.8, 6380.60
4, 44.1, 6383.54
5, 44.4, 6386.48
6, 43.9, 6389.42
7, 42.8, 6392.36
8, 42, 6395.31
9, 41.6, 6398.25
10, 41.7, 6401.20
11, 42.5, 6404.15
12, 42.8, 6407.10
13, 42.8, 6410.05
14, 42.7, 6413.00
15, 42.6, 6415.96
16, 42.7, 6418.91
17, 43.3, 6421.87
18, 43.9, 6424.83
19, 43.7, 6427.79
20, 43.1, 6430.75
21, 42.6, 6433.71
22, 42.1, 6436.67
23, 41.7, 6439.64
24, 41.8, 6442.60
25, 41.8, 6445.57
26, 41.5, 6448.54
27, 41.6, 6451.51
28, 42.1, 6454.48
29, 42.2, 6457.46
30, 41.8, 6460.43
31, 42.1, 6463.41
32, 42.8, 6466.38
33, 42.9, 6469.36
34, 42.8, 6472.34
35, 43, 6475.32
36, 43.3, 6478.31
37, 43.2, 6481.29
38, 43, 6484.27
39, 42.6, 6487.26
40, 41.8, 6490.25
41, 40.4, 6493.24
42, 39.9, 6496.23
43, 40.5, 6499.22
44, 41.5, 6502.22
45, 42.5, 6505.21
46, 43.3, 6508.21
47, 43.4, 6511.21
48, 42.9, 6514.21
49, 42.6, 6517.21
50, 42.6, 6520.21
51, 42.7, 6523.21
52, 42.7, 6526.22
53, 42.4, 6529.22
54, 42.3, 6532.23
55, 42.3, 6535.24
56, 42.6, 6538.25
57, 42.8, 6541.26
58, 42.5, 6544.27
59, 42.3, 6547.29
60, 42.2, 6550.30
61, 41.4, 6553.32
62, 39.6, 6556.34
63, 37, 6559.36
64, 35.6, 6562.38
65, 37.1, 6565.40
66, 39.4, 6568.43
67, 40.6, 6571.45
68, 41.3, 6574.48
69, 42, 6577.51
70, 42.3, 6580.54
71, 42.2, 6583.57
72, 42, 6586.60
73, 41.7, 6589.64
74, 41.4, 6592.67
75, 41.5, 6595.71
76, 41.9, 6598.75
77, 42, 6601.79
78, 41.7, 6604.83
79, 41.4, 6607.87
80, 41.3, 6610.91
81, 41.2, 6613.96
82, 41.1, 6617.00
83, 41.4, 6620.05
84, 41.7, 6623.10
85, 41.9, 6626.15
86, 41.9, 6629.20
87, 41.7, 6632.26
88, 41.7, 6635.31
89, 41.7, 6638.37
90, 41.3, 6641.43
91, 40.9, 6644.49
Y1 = -2.3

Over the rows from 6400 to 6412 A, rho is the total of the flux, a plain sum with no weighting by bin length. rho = 170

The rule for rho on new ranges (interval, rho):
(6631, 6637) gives 83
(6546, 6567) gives 275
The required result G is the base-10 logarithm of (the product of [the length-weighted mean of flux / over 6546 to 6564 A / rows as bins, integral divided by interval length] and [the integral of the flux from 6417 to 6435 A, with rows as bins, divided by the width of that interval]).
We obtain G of 3.23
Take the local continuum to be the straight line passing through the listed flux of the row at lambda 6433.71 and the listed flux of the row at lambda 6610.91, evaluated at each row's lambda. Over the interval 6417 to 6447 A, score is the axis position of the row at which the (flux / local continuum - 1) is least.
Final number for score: 6439.64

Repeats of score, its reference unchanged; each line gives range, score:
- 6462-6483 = 6463.41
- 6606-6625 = 6617.00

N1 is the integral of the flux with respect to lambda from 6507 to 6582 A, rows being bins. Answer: 3107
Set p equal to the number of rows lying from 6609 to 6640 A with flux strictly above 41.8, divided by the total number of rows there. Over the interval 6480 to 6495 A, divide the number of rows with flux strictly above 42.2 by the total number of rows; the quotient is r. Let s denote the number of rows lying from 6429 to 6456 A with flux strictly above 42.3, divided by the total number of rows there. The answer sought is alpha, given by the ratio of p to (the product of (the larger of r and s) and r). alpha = 0.56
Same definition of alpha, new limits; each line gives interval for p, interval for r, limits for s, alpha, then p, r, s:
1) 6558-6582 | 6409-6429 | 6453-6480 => 0.25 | 0.25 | 1.00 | 0.56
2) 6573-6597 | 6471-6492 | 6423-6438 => 0.68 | 0.50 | 0.86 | 0.80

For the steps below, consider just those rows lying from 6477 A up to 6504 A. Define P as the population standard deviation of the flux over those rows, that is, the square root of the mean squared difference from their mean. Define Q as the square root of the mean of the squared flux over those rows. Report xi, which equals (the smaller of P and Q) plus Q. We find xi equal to 43.0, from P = 1.2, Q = 41.8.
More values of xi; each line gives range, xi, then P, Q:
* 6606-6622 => 41.4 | 0.1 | 41.3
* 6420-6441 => 43.7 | 0.8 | 42.9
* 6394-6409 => 42.6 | 0.5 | 42.1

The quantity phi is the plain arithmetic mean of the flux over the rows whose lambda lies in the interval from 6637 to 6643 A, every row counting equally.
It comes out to 41.5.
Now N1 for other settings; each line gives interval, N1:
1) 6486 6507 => 868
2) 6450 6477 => 1144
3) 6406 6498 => 3901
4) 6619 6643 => 1000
